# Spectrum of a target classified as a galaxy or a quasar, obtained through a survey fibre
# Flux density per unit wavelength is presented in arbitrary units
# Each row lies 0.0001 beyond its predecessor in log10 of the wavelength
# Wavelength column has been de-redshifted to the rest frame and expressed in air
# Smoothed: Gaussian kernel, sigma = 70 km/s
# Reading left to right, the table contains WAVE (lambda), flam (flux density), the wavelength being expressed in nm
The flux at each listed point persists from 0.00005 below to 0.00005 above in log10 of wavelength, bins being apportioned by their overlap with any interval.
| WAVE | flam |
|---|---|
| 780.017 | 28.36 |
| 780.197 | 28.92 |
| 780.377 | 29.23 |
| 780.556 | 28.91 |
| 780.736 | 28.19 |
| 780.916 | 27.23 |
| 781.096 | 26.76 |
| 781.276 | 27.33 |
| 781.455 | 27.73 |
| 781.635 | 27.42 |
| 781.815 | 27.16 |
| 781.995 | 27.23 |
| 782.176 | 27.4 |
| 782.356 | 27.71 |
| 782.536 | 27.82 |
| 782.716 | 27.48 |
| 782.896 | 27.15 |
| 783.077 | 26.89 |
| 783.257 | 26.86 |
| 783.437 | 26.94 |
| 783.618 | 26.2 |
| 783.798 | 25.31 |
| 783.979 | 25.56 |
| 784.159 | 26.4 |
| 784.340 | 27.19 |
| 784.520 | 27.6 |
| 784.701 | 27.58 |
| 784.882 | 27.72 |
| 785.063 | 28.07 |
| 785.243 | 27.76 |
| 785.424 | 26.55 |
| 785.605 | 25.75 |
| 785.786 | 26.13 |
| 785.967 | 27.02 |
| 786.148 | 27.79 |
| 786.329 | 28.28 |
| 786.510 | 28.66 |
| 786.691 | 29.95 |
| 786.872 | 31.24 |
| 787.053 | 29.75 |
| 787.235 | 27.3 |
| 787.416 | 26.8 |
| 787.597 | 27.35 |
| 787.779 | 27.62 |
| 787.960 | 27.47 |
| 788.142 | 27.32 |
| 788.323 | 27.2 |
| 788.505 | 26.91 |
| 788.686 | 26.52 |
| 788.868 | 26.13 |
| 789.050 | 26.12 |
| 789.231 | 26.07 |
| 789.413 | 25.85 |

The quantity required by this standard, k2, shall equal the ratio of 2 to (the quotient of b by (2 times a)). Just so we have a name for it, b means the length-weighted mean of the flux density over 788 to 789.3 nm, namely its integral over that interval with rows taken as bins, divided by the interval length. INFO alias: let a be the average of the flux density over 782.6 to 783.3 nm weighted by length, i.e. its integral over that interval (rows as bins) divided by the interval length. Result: 4.07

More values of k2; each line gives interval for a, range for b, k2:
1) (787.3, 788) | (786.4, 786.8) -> 3.72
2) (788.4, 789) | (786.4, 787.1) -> 3.54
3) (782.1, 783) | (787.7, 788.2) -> 4.01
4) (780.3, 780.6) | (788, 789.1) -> 4.36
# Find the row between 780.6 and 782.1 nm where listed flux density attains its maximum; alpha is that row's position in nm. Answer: 780.736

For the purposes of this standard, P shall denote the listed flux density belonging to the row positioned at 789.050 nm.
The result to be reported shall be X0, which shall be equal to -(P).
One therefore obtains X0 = -26.1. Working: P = 26.12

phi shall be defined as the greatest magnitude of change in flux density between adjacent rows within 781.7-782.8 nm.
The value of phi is 0.3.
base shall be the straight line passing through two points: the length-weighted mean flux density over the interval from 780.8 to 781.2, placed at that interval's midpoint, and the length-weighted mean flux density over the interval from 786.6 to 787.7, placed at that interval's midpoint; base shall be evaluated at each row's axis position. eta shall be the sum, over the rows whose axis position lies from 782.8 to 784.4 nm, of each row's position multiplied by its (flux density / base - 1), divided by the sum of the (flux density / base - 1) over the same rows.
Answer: 783.75 nm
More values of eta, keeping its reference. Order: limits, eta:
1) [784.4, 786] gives 785.53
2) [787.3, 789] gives 788.24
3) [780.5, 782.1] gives 780.74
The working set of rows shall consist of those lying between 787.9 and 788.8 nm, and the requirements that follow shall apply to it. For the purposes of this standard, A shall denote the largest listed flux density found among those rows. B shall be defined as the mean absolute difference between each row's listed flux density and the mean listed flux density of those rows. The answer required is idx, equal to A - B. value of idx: 27.2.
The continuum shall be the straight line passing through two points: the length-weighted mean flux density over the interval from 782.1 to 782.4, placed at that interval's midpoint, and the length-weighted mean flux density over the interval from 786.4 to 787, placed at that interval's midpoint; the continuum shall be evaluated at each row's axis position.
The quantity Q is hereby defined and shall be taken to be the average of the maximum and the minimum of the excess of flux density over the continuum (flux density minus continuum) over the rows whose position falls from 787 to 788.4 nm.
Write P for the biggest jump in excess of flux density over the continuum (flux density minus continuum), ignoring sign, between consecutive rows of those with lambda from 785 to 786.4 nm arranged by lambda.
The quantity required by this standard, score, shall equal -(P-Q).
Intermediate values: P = 1.3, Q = -2.0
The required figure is -3.3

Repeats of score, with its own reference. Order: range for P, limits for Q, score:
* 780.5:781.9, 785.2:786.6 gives -3.4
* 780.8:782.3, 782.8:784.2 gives -2.5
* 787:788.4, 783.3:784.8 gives -4.7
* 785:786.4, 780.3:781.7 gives -0.1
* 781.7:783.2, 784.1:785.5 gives -2.3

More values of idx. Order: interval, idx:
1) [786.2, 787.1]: 30.4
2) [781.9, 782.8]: 27.6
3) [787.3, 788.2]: 27.4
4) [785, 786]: 27.3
